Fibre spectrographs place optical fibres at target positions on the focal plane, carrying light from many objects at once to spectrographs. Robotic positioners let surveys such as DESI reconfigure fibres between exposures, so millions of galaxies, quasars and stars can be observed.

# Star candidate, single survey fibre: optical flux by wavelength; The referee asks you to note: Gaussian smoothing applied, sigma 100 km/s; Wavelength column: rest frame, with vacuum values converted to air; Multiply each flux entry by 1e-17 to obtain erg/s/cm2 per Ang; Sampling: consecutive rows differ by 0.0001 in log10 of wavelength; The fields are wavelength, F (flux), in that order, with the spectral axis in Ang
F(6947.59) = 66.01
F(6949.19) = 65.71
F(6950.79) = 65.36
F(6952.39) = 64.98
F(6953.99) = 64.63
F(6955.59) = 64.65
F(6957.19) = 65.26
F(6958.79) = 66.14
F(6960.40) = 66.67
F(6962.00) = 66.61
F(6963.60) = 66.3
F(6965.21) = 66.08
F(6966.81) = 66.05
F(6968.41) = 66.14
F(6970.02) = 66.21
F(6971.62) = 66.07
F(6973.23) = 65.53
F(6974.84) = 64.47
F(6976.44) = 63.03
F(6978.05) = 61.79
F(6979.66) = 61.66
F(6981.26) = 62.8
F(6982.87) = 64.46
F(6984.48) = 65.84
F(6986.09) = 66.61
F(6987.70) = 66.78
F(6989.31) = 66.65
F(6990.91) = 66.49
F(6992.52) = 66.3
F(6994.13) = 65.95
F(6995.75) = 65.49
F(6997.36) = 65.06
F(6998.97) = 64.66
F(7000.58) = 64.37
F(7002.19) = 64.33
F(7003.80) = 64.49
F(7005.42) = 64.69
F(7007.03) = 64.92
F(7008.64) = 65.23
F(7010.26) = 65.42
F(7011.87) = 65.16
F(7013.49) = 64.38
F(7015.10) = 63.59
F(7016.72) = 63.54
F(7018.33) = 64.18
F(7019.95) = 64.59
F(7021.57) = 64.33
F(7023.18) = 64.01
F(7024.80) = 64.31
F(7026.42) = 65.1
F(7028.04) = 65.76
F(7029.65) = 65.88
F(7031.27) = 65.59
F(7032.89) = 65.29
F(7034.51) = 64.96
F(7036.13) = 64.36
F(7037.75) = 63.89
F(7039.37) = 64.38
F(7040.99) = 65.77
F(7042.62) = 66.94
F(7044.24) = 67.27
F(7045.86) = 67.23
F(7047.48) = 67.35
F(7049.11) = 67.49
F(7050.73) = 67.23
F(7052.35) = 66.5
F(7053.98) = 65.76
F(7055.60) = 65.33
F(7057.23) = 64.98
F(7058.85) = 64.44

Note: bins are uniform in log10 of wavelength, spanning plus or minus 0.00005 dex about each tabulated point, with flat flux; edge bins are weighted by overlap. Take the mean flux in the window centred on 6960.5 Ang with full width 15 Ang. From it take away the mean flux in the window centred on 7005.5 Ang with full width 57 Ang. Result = 1.0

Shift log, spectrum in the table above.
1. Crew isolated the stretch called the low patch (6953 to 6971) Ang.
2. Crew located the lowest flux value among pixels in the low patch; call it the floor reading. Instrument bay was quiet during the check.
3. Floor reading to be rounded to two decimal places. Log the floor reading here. 64.63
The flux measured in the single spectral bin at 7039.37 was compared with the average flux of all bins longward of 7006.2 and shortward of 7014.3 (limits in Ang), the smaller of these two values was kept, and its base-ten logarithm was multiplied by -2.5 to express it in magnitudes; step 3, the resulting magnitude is -4.52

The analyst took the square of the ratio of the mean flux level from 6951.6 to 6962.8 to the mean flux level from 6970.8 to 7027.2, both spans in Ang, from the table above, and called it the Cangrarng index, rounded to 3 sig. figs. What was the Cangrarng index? 1.03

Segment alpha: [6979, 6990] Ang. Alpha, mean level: 65.0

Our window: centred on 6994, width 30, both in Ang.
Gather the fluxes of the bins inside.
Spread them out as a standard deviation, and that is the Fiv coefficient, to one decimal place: 1.3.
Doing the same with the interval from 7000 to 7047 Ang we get 1.0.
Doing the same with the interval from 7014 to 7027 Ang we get 0.5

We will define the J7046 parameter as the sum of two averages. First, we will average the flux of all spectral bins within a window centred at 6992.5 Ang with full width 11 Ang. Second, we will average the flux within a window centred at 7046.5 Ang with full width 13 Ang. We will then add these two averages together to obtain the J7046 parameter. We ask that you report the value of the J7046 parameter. 133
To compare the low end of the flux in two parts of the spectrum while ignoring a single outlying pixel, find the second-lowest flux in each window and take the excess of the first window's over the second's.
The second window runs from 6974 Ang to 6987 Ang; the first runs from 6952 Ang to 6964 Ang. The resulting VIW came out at 2.9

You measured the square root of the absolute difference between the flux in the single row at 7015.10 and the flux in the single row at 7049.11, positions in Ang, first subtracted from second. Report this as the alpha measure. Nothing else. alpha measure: 2.0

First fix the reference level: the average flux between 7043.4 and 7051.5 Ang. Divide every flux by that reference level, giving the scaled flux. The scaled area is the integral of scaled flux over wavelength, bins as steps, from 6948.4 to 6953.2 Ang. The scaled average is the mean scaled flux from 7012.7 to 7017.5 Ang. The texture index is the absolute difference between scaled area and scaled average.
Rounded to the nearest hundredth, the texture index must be 3.71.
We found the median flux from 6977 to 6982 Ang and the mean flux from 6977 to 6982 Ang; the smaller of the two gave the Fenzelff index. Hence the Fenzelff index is 61.8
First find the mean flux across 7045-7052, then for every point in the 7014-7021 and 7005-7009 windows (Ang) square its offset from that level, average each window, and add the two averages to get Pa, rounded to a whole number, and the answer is 17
